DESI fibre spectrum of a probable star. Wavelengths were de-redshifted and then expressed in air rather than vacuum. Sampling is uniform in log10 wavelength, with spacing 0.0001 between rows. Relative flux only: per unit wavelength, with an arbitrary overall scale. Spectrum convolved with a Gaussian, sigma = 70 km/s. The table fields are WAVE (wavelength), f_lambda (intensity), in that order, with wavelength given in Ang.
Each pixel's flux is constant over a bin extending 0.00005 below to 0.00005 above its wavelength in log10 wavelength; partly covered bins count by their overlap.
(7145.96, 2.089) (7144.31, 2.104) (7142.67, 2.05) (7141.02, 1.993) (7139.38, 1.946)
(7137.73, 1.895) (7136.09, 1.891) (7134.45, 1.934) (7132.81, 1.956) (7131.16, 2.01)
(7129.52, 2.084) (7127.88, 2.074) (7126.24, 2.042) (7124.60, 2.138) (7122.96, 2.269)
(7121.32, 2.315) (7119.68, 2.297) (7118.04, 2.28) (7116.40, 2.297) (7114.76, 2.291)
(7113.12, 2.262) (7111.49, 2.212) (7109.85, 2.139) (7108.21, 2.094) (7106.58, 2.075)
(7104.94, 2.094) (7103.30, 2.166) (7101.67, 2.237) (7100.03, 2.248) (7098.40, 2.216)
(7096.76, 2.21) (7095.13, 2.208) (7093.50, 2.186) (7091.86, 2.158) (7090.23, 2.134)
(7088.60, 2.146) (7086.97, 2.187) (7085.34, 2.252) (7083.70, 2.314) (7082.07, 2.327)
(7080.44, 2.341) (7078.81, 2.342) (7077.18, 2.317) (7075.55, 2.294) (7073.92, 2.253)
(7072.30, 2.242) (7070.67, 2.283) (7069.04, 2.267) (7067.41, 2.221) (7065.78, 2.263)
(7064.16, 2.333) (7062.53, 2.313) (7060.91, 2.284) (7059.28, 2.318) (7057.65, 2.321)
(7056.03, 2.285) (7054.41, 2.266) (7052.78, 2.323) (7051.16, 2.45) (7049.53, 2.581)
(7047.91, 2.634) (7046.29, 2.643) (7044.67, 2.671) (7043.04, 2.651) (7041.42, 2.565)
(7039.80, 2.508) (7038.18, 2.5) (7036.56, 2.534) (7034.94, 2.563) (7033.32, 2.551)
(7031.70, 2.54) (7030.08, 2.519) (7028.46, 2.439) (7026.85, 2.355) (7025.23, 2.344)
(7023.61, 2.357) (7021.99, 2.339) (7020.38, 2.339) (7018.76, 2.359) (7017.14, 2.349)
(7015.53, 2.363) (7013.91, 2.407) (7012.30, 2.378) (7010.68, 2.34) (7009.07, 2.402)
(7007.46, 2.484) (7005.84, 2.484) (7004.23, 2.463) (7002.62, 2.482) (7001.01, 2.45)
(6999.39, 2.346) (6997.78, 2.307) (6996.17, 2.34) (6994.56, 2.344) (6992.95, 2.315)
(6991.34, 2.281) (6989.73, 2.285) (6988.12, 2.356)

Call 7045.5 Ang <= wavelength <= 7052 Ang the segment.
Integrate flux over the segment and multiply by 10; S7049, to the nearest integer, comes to 167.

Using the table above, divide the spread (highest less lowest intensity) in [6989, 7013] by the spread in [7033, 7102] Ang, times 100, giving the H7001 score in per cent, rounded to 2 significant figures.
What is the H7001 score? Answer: 38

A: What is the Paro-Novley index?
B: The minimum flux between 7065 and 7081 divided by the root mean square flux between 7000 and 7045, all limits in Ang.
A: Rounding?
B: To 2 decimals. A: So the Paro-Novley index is 0.90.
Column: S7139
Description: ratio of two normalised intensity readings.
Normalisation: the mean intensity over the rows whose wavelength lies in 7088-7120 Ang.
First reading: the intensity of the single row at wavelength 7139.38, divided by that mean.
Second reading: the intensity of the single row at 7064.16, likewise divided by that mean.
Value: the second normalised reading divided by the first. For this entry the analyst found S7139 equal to 1.20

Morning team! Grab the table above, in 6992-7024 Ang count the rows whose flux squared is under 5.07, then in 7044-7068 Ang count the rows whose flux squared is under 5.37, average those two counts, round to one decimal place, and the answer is 3.0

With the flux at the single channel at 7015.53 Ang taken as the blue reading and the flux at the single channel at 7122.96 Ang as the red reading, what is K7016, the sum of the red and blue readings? 4.63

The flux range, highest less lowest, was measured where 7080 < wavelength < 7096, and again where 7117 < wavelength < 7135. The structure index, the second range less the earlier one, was 0.17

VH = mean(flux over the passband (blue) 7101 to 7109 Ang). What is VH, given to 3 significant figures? 2.13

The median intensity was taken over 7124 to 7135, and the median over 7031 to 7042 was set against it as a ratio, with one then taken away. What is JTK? 0.24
